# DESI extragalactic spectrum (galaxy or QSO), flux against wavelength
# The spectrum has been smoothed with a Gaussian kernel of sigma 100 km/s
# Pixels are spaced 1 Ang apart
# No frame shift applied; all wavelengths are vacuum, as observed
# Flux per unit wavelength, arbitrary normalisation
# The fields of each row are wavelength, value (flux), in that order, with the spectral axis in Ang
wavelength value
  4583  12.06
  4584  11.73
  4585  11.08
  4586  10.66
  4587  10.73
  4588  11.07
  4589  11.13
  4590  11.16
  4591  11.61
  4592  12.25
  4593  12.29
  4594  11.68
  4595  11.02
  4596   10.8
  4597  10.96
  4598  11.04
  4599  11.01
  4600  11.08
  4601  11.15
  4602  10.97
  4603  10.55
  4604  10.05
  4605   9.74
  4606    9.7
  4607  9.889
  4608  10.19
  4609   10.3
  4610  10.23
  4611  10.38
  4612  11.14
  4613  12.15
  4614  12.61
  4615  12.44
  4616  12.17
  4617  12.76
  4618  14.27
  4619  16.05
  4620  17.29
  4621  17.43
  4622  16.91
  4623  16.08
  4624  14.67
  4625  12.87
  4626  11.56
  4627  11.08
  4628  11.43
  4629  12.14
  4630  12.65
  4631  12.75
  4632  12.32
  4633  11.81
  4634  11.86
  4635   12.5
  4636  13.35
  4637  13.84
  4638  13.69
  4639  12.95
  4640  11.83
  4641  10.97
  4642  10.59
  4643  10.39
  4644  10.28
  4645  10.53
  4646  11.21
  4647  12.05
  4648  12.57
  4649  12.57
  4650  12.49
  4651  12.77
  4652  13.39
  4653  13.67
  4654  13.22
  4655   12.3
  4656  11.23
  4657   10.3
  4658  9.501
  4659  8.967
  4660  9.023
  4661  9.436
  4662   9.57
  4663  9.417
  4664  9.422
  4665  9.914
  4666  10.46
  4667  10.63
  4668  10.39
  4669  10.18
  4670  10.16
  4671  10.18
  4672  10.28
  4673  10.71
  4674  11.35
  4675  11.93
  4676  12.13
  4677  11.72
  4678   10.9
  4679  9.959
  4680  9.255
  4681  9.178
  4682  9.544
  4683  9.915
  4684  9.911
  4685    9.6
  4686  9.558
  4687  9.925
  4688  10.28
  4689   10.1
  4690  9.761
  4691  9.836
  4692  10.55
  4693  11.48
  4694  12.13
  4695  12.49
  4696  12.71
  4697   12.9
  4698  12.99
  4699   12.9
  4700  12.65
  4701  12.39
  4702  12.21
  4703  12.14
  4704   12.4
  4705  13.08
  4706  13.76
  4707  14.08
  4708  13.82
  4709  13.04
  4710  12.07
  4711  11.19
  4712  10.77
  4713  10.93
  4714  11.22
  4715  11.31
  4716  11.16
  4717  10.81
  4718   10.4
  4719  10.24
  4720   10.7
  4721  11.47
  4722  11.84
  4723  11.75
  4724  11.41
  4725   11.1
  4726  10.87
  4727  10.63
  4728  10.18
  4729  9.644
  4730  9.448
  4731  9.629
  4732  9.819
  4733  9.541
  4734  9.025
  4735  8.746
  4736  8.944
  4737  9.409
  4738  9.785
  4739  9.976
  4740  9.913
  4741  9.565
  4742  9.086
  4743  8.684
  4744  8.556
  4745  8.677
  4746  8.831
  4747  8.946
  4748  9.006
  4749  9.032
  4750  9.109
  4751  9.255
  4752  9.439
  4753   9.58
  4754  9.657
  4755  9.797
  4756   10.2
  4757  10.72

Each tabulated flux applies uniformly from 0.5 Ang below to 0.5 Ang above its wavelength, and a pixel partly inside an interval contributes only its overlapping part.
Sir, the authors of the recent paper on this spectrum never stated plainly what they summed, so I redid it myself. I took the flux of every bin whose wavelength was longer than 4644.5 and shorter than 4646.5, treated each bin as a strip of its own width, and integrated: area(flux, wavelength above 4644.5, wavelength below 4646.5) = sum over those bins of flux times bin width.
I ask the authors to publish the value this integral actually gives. 22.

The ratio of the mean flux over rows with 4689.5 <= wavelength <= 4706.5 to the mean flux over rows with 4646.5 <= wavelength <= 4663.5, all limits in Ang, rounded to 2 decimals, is 1.07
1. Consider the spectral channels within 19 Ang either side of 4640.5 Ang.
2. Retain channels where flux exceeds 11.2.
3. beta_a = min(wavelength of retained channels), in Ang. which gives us 4622 Ang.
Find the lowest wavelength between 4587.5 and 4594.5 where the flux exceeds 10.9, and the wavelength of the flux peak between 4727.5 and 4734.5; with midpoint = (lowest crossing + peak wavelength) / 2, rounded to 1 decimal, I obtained 4658.0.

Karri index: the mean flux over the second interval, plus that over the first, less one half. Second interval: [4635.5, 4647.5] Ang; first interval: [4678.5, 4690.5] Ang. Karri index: 21.1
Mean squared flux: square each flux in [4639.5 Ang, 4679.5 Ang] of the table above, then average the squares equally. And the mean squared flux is 122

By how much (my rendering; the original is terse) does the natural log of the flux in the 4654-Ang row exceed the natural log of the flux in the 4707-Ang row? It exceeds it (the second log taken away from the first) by -0.1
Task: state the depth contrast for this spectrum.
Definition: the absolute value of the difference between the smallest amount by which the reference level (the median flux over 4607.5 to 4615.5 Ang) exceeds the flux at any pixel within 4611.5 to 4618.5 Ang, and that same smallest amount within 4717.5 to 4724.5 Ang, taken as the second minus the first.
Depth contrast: 2.43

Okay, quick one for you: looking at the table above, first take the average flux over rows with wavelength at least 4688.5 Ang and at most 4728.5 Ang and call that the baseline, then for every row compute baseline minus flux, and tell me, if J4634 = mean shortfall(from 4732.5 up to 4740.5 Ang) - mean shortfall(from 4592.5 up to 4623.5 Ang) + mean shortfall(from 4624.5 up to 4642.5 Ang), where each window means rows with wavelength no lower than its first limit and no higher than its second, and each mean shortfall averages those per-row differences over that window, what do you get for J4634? 2.1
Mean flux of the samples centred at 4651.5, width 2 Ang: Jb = 13.1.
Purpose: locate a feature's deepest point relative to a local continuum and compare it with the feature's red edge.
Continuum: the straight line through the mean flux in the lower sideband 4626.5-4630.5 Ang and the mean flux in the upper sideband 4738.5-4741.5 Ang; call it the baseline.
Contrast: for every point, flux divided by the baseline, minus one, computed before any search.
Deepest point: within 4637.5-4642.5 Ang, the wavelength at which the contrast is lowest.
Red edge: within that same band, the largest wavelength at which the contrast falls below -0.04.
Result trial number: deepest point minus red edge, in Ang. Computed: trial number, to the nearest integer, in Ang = 0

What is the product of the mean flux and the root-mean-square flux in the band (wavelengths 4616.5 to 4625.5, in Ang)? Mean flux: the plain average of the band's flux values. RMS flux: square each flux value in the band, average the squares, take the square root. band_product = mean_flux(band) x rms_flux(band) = 238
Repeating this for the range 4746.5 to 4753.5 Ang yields 85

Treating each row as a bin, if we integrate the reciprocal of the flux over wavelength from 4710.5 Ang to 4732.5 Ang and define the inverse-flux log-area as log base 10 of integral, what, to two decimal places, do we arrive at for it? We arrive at 0.31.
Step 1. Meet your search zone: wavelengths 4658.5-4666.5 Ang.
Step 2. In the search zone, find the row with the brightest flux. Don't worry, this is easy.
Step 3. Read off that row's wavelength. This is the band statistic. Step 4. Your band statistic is 4666 Ang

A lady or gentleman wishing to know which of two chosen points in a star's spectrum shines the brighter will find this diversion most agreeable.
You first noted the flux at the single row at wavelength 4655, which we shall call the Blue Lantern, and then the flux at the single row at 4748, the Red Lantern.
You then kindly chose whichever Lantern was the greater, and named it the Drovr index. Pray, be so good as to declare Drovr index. 12.3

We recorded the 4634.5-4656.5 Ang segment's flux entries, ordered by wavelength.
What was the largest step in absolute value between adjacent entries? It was 1.1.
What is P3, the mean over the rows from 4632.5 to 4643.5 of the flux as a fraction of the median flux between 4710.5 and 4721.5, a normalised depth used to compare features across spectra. 1.11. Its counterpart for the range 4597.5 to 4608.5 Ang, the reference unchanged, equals 0.96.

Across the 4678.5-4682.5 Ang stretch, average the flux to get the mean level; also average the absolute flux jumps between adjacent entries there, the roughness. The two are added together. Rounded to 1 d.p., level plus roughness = 9.9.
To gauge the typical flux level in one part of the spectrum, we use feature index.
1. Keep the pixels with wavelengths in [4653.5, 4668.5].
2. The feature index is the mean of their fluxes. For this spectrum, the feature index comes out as 10.3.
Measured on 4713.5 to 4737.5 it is 10.4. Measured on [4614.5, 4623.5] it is 15.0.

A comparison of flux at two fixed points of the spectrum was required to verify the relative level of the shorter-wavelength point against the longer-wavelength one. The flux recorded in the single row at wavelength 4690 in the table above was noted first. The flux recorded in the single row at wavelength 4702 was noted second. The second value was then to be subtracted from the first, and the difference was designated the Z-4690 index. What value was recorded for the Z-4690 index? -2.4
